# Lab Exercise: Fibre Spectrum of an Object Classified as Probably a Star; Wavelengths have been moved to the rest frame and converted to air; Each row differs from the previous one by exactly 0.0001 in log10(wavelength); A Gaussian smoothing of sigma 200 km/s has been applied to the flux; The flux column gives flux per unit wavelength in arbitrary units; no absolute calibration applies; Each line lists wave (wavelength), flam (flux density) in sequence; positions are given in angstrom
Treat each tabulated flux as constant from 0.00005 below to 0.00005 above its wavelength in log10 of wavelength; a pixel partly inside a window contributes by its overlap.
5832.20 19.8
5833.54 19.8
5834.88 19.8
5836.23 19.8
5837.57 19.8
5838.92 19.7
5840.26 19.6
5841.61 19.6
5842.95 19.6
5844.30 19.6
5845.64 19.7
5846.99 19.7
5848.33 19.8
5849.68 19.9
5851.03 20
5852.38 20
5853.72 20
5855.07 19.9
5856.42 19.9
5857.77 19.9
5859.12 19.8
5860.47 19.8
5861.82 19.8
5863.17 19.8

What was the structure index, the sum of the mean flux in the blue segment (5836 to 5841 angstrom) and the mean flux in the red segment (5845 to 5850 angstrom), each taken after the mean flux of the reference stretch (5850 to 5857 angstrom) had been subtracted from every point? -0.42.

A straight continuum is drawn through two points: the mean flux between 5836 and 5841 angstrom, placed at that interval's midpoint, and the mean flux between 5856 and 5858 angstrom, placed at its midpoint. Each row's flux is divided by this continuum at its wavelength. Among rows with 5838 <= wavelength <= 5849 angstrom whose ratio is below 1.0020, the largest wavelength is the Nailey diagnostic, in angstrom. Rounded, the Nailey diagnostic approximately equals 5848.33 angstrom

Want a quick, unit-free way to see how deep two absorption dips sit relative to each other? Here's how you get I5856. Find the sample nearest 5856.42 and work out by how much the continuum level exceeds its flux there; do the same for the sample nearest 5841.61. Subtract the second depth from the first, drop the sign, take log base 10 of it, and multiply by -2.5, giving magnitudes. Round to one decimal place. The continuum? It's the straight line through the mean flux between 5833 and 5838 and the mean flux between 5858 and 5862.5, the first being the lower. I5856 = 1.3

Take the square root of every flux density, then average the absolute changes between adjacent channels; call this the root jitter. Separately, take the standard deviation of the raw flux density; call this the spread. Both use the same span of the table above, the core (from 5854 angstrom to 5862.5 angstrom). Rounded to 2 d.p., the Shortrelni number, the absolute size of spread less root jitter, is 0.05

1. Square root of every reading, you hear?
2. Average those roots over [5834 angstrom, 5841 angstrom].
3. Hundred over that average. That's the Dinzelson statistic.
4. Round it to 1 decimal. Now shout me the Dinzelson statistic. 22.5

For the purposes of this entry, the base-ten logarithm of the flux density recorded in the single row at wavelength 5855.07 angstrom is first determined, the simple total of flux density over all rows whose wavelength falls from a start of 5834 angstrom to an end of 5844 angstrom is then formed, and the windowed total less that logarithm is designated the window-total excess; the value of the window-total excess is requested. 137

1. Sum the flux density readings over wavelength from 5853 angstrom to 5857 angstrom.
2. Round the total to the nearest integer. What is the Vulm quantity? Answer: 60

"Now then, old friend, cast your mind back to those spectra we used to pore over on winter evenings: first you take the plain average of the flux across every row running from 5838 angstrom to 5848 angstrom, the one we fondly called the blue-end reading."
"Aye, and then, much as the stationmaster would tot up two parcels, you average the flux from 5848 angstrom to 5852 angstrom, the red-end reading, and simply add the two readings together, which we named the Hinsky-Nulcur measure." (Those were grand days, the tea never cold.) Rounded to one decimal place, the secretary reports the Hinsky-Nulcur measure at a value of 39.5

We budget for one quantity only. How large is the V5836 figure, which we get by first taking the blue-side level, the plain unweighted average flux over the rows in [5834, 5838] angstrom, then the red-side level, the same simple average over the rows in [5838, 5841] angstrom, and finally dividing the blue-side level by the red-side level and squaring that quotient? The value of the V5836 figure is 1.02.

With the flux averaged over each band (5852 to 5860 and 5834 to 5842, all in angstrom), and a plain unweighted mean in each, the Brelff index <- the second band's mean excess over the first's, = -0.20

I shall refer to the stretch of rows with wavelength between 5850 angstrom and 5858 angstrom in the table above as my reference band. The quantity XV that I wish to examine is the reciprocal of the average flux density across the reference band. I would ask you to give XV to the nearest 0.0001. 0.0501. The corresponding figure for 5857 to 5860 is 0.0504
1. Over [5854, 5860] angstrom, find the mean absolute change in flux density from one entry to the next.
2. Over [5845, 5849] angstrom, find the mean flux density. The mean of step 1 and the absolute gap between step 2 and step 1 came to 9.87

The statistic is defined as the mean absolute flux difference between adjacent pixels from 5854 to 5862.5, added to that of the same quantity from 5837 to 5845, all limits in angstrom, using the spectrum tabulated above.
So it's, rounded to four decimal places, 0.0600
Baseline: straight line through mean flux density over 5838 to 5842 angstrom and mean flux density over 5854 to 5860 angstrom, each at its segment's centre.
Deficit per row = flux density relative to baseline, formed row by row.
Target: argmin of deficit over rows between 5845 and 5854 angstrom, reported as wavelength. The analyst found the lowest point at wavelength 5846.99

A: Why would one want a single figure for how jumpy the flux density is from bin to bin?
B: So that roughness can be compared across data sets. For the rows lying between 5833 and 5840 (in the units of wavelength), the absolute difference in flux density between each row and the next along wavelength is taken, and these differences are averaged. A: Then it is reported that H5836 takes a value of 0.025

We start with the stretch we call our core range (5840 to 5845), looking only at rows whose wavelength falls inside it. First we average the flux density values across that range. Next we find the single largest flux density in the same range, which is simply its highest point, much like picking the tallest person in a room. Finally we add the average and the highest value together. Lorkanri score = 39.2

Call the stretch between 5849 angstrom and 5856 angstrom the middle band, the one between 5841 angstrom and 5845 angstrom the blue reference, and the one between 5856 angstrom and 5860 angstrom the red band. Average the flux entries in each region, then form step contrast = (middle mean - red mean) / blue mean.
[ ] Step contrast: 0.005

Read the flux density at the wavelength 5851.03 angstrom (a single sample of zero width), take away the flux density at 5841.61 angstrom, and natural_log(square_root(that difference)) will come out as -0.5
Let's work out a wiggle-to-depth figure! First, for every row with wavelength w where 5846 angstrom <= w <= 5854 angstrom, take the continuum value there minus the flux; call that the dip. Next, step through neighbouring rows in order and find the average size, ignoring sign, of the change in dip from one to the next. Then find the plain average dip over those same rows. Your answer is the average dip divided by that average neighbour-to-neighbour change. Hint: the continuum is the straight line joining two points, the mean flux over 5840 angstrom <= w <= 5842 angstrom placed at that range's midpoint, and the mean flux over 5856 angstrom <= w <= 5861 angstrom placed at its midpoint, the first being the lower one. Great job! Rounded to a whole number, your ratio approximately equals -3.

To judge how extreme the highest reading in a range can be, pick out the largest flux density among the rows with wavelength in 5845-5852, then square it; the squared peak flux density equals 400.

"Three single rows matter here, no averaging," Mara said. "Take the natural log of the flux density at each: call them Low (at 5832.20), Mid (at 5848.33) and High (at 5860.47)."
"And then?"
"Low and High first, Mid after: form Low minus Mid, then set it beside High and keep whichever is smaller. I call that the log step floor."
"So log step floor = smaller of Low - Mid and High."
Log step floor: 0.000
